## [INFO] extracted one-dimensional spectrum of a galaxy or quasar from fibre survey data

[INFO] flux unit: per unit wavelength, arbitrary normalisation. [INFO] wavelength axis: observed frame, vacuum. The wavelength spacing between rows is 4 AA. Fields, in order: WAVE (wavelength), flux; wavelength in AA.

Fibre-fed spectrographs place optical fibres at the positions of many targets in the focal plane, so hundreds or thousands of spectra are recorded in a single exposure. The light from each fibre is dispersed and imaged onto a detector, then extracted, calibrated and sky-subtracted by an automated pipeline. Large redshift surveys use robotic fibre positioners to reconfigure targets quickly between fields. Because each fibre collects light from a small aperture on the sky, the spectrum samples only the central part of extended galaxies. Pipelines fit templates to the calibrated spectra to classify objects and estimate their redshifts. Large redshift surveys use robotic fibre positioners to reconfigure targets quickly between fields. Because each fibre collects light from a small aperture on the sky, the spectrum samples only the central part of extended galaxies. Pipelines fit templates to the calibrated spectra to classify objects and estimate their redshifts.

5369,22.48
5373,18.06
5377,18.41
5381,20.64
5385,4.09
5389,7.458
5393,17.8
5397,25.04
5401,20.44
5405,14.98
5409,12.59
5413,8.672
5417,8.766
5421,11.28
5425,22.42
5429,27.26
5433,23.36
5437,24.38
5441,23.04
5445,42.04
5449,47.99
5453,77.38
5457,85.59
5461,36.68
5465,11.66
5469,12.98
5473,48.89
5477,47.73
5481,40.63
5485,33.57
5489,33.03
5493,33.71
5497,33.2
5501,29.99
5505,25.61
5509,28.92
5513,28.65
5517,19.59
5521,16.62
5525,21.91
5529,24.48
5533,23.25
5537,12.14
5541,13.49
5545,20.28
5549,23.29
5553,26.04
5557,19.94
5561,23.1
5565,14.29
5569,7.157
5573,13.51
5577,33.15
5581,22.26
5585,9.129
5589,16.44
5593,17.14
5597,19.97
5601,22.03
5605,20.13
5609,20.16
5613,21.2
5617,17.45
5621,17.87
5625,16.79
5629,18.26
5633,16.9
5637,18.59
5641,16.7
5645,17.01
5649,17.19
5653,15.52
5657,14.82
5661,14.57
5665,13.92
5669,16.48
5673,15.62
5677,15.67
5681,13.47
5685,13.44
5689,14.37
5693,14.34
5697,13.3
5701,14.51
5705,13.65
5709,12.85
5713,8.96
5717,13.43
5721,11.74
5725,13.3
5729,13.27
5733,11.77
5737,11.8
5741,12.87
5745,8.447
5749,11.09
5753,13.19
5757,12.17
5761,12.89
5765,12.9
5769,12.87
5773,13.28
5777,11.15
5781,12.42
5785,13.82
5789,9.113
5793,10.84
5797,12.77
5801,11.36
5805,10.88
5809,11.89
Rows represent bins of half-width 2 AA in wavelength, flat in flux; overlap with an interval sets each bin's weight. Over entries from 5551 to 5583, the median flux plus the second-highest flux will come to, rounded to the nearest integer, 47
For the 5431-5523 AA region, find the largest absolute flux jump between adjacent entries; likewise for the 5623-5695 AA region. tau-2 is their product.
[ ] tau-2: 125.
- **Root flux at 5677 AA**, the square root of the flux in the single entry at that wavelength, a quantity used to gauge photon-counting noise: 4.0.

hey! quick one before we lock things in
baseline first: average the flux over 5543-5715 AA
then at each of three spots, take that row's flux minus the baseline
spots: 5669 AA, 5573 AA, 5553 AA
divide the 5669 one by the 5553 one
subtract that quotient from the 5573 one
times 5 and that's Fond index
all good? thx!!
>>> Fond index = -17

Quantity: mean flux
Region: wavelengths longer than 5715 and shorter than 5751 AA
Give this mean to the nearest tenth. 12.0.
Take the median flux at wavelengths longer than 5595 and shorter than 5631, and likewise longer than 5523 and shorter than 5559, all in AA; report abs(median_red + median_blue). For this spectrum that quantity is 41.9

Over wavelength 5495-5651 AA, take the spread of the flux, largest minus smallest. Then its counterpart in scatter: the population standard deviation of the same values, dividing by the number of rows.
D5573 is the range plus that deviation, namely 32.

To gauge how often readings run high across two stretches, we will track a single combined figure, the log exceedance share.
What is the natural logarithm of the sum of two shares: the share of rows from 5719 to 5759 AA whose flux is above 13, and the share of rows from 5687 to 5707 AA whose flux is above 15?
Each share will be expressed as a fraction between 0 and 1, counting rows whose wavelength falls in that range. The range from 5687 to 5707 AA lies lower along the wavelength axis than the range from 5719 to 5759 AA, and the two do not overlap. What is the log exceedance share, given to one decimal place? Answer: -1.2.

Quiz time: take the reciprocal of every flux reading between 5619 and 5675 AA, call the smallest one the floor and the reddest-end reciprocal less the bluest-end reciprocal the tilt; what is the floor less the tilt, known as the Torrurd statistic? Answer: 0.046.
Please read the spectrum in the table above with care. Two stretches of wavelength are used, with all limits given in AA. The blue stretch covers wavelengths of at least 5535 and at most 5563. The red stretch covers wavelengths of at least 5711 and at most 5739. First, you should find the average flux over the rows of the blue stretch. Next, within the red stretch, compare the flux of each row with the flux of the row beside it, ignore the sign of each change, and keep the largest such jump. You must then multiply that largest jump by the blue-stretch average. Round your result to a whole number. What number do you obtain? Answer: 88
